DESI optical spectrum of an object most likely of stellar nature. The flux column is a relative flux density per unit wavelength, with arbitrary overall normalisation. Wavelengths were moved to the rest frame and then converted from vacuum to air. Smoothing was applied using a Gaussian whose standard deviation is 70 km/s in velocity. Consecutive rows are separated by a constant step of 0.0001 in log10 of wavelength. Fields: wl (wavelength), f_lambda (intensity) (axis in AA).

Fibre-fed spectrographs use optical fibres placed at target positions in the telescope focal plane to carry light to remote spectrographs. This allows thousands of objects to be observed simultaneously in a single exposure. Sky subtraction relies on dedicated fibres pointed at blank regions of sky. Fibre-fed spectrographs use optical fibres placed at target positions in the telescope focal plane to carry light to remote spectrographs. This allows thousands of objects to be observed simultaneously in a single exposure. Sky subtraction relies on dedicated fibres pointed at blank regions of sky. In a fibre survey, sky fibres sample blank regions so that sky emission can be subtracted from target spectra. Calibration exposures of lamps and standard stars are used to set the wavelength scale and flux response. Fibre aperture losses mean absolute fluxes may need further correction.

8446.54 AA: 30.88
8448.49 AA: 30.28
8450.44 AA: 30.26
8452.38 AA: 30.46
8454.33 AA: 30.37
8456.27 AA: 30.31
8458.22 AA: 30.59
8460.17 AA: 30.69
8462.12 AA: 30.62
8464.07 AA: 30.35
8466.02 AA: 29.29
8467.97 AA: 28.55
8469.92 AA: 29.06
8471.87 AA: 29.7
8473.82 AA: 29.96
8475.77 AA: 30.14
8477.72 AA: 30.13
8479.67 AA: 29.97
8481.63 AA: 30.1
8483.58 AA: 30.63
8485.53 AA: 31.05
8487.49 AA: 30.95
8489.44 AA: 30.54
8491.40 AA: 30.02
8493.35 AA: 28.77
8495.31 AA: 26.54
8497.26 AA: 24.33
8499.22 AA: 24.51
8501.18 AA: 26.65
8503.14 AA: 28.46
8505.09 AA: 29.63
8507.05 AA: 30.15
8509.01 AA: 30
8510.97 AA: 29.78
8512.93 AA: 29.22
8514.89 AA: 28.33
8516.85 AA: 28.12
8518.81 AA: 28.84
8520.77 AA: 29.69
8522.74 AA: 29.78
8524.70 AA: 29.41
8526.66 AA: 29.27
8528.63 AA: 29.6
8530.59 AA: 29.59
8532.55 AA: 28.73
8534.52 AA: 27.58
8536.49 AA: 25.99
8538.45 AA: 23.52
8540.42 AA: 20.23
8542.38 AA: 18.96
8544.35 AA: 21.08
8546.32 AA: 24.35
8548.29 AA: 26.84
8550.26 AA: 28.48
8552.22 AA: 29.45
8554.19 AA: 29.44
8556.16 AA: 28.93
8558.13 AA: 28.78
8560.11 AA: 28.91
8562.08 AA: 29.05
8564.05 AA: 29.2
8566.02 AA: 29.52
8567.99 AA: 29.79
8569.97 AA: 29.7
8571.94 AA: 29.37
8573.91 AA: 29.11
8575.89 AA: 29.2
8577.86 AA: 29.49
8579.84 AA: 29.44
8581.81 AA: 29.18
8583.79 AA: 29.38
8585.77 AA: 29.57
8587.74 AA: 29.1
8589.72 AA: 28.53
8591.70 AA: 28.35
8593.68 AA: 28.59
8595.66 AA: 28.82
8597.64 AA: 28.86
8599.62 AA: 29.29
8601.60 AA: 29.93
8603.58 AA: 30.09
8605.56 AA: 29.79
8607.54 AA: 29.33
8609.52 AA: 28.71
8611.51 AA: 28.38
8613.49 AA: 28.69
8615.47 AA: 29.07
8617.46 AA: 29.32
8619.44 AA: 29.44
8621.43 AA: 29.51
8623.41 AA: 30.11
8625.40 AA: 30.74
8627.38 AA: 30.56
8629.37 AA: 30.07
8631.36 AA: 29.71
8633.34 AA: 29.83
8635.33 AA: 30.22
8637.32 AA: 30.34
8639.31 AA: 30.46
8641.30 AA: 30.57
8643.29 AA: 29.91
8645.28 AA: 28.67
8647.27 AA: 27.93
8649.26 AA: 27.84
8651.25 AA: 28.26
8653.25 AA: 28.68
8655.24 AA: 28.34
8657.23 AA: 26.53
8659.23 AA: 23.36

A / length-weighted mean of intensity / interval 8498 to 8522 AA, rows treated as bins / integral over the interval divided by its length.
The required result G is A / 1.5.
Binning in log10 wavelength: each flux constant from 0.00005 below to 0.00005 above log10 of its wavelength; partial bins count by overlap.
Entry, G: 19.1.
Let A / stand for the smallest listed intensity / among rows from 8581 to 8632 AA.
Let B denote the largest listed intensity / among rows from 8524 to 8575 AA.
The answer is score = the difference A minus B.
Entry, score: -1.4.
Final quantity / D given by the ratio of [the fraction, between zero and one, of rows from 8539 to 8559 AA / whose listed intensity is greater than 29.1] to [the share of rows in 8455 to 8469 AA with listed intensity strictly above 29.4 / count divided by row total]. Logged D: 0.28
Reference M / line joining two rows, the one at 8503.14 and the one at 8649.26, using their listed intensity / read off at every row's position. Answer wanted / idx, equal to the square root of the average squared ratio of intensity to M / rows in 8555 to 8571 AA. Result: 1.04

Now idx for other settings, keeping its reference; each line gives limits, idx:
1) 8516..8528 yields 1.03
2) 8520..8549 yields 0.94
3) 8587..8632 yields 1.05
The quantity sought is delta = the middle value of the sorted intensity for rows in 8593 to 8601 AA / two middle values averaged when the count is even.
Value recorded 28.8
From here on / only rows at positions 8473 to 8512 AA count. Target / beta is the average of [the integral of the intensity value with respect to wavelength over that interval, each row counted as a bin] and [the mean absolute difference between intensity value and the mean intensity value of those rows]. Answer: 568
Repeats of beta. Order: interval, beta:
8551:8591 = 585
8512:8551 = 525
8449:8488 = 588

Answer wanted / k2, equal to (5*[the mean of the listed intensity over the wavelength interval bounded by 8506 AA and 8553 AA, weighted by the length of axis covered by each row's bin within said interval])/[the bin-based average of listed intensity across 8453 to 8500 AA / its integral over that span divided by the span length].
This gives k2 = 4.64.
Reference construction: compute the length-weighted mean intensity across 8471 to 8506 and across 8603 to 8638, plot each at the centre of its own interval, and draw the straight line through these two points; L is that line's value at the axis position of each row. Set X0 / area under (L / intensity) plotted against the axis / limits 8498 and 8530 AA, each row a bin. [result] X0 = 32.4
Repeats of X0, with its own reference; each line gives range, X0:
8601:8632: 31.1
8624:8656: 32.3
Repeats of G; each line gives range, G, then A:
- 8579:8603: 19.4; 29.1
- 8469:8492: 20.1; 30.2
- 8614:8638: 19.9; 29.9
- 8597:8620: 19.5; 29.2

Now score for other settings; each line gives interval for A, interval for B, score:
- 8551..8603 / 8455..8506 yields -2.7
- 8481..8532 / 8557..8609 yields -5.8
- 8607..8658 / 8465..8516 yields -4.5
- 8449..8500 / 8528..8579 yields -5.5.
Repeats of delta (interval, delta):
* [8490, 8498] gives 27.7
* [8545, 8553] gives 27.7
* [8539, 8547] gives 20.7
